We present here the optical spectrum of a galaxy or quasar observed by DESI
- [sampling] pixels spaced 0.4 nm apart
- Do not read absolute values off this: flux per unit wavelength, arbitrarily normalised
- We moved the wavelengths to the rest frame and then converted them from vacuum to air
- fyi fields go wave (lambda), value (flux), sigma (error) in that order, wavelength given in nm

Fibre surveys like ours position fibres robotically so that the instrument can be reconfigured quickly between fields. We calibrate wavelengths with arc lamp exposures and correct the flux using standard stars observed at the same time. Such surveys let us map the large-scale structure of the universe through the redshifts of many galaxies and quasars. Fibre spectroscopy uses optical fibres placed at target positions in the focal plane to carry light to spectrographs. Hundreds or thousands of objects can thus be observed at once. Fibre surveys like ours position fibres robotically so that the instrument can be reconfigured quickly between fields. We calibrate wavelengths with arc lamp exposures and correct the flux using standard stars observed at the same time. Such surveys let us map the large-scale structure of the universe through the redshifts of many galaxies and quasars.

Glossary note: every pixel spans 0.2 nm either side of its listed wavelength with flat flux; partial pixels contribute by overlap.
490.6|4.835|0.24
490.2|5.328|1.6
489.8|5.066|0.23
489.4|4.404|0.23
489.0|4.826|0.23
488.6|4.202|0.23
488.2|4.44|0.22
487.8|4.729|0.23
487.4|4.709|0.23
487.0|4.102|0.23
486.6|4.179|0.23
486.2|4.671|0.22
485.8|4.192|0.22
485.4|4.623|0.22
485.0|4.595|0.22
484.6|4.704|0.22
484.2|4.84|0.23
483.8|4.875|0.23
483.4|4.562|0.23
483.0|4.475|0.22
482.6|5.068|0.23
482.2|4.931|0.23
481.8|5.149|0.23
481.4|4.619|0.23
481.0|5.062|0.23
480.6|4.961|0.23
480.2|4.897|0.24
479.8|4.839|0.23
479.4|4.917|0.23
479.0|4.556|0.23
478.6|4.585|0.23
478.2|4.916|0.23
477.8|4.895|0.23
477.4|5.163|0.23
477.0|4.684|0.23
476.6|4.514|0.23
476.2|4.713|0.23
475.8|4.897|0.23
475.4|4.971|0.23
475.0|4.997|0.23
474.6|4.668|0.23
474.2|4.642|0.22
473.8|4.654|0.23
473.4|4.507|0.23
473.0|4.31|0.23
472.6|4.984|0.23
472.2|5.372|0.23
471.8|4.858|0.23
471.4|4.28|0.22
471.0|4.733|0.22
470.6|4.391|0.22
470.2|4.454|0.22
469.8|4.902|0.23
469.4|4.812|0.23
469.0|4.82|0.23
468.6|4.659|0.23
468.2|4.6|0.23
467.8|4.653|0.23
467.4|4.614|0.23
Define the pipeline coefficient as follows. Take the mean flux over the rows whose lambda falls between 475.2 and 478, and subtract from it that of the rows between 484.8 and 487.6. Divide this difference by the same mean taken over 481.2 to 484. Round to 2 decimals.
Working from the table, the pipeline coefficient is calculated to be 0.08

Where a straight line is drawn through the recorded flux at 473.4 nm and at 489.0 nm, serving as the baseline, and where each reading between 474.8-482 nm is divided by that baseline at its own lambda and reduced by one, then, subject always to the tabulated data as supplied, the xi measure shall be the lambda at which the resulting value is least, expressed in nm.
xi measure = 479.0 nm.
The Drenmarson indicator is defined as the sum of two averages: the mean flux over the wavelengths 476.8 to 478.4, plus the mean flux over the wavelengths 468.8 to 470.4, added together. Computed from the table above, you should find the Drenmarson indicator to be 9.66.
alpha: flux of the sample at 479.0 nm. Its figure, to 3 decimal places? 4.556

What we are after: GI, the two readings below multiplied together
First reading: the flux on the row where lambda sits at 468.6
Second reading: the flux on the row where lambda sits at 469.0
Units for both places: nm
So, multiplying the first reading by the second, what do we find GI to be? 22.5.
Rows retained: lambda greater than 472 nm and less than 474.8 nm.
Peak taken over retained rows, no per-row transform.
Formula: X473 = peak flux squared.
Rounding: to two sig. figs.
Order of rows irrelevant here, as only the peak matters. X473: 29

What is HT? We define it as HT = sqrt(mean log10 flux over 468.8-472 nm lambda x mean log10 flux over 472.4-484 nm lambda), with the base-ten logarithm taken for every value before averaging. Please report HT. 0.674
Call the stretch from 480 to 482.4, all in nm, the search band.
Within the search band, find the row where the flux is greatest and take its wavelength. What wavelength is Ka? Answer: 481.8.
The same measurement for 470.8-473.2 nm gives 472.2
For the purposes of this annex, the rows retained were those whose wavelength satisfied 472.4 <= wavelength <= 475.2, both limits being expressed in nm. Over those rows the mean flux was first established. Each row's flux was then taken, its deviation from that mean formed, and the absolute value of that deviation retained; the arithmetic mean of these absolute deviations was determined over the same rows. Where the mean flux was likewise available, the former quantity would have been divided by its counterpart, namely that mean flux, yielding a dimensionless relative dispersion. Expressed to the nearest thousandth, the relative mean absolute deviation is 0.038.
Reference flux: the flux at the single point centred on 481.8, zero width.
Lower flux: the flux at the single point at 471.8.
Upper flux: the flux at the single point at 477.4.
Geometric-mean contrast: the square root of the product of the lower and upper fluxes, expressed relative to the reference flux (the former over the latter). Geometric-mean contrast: 0.97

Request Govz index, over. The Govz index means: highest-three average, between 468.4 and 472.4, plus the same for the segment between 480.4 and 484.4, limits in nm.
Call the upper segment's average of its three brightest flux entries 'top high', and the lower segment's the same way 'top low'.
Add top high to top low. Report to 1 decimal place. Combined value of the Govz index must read 10.1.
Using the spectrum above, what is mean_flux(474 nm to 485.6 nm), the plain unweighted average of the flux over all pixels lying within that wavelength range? 4.80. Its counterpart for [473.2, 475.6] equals 4.74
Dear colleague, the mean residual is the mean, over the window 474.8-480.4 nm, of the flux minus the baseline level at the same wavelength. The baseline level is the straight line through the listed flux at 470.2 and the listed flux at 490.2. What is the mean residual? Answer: 0.047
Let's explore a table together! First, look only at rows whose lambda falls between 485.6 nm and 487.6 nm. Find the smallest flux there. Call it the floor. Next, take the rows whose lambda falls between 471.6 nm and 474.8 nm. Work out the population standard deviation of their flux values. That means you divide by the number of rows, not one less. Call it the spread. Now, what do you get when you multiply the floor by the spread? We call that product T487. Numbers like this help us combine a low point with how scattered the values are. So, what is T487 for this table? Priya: 1.2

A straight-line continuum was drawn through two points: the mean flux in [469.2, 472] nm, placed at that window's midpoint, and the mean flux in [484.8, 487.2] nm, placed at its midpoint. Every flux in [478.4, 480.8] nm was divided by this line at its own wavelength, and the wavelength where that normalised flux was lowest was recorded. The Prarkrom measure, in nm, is 479.0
